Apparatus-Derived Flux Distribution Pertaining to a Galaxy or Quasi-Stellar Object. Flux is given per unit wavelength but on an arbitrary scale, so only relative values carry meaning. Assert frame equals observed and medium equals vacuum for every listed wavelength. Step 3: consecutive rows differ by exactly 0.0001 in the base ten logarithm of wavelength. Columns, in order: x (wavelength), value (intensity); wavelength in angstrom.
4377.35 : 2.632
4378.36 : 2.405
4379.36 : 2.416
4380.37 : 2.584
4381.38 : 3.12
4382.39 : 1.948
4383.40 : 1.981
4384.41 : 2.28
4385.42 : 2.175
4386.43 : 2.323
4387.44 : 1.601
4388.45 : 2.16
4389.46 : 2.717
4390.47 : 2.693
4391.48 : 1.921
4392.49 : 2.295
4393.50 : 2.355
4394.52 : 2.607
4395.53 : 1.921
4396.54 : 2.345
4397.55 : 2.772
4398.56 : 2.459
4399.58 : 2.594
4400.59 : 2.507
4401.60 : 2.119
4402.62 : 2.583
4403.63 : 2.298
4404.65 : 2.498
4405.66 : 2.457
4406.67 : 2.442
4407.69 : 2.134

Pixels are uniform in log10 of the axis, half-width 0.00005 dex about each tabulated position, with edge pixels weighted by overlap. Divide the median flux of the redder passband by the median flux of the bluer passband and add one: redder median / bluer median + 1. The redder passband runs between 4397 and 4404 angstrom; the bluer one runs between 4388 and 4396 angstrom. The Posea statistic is 2.08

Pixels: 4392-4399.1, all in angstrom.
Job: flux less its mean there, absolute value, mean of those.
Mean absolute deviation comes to 0.19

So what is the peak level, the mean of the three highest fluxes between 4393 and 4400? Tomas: 2.658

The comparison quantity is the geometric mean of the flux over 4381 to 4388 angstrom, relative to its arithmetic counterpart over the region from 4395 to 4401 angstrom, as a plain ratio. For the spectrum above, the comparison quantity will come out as 0.889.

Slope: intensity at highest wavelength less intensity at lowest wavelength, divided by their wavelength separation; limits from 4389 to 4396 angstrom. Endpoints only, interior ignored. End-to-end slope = -0.13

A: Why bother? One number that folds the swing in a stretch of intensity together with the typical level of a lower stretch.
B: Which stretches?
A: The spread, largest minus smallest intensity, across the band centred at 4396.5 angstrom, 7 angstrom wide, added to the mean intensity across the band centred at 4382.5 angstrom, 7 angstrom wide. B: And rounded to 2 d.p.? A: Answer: 3.21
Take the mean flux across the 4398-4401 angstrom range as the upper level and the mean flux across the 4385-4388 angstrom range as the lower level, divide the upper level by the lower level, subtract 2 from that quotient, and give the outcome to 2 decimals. -0.76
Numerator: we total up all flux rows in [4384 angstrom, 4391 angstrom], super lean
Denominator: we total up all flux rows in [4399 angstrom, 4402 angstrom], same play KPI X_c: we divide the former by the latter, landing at 2.2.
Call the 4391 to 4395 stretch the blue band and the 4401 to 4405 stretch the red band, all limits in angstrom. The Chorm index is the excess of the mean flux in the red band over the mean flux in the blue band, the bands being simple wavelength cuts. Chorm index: 0.08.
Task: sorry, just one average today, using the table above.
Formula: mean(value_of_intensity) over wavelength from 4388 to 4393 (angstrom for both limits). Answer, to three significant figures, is 2.36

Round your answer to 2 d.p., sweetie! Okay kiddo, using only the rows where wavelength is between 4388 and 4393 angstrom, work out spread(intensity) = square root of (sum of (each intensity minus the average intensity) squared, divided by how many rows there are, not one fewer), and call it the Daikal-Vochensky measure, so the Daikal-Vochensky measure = 0.31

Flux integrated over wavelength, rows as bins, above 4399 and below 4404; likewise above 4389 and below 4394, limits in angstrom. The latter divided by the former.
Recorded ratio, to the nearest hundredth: 0.99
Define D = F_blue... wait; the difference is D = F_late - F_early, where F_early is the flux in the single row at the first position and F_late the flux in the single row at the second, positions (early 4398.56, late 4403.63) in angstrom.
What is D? -0.2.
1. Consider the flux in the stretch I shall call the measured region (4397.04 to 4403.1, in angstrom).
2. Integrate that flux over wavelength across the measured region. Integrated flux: 15.2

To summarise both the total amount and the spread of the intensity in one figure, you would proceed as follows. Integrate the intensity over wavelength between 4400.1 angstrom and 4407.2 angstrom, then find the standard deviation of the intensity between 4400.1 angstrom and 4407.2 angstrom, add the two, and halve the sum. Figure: 8.6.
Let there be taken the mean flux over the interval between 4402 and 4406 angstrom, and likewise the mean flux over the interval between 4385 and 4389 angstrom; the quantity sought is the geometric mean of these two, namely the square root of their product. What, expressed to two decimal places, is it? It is 2.25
